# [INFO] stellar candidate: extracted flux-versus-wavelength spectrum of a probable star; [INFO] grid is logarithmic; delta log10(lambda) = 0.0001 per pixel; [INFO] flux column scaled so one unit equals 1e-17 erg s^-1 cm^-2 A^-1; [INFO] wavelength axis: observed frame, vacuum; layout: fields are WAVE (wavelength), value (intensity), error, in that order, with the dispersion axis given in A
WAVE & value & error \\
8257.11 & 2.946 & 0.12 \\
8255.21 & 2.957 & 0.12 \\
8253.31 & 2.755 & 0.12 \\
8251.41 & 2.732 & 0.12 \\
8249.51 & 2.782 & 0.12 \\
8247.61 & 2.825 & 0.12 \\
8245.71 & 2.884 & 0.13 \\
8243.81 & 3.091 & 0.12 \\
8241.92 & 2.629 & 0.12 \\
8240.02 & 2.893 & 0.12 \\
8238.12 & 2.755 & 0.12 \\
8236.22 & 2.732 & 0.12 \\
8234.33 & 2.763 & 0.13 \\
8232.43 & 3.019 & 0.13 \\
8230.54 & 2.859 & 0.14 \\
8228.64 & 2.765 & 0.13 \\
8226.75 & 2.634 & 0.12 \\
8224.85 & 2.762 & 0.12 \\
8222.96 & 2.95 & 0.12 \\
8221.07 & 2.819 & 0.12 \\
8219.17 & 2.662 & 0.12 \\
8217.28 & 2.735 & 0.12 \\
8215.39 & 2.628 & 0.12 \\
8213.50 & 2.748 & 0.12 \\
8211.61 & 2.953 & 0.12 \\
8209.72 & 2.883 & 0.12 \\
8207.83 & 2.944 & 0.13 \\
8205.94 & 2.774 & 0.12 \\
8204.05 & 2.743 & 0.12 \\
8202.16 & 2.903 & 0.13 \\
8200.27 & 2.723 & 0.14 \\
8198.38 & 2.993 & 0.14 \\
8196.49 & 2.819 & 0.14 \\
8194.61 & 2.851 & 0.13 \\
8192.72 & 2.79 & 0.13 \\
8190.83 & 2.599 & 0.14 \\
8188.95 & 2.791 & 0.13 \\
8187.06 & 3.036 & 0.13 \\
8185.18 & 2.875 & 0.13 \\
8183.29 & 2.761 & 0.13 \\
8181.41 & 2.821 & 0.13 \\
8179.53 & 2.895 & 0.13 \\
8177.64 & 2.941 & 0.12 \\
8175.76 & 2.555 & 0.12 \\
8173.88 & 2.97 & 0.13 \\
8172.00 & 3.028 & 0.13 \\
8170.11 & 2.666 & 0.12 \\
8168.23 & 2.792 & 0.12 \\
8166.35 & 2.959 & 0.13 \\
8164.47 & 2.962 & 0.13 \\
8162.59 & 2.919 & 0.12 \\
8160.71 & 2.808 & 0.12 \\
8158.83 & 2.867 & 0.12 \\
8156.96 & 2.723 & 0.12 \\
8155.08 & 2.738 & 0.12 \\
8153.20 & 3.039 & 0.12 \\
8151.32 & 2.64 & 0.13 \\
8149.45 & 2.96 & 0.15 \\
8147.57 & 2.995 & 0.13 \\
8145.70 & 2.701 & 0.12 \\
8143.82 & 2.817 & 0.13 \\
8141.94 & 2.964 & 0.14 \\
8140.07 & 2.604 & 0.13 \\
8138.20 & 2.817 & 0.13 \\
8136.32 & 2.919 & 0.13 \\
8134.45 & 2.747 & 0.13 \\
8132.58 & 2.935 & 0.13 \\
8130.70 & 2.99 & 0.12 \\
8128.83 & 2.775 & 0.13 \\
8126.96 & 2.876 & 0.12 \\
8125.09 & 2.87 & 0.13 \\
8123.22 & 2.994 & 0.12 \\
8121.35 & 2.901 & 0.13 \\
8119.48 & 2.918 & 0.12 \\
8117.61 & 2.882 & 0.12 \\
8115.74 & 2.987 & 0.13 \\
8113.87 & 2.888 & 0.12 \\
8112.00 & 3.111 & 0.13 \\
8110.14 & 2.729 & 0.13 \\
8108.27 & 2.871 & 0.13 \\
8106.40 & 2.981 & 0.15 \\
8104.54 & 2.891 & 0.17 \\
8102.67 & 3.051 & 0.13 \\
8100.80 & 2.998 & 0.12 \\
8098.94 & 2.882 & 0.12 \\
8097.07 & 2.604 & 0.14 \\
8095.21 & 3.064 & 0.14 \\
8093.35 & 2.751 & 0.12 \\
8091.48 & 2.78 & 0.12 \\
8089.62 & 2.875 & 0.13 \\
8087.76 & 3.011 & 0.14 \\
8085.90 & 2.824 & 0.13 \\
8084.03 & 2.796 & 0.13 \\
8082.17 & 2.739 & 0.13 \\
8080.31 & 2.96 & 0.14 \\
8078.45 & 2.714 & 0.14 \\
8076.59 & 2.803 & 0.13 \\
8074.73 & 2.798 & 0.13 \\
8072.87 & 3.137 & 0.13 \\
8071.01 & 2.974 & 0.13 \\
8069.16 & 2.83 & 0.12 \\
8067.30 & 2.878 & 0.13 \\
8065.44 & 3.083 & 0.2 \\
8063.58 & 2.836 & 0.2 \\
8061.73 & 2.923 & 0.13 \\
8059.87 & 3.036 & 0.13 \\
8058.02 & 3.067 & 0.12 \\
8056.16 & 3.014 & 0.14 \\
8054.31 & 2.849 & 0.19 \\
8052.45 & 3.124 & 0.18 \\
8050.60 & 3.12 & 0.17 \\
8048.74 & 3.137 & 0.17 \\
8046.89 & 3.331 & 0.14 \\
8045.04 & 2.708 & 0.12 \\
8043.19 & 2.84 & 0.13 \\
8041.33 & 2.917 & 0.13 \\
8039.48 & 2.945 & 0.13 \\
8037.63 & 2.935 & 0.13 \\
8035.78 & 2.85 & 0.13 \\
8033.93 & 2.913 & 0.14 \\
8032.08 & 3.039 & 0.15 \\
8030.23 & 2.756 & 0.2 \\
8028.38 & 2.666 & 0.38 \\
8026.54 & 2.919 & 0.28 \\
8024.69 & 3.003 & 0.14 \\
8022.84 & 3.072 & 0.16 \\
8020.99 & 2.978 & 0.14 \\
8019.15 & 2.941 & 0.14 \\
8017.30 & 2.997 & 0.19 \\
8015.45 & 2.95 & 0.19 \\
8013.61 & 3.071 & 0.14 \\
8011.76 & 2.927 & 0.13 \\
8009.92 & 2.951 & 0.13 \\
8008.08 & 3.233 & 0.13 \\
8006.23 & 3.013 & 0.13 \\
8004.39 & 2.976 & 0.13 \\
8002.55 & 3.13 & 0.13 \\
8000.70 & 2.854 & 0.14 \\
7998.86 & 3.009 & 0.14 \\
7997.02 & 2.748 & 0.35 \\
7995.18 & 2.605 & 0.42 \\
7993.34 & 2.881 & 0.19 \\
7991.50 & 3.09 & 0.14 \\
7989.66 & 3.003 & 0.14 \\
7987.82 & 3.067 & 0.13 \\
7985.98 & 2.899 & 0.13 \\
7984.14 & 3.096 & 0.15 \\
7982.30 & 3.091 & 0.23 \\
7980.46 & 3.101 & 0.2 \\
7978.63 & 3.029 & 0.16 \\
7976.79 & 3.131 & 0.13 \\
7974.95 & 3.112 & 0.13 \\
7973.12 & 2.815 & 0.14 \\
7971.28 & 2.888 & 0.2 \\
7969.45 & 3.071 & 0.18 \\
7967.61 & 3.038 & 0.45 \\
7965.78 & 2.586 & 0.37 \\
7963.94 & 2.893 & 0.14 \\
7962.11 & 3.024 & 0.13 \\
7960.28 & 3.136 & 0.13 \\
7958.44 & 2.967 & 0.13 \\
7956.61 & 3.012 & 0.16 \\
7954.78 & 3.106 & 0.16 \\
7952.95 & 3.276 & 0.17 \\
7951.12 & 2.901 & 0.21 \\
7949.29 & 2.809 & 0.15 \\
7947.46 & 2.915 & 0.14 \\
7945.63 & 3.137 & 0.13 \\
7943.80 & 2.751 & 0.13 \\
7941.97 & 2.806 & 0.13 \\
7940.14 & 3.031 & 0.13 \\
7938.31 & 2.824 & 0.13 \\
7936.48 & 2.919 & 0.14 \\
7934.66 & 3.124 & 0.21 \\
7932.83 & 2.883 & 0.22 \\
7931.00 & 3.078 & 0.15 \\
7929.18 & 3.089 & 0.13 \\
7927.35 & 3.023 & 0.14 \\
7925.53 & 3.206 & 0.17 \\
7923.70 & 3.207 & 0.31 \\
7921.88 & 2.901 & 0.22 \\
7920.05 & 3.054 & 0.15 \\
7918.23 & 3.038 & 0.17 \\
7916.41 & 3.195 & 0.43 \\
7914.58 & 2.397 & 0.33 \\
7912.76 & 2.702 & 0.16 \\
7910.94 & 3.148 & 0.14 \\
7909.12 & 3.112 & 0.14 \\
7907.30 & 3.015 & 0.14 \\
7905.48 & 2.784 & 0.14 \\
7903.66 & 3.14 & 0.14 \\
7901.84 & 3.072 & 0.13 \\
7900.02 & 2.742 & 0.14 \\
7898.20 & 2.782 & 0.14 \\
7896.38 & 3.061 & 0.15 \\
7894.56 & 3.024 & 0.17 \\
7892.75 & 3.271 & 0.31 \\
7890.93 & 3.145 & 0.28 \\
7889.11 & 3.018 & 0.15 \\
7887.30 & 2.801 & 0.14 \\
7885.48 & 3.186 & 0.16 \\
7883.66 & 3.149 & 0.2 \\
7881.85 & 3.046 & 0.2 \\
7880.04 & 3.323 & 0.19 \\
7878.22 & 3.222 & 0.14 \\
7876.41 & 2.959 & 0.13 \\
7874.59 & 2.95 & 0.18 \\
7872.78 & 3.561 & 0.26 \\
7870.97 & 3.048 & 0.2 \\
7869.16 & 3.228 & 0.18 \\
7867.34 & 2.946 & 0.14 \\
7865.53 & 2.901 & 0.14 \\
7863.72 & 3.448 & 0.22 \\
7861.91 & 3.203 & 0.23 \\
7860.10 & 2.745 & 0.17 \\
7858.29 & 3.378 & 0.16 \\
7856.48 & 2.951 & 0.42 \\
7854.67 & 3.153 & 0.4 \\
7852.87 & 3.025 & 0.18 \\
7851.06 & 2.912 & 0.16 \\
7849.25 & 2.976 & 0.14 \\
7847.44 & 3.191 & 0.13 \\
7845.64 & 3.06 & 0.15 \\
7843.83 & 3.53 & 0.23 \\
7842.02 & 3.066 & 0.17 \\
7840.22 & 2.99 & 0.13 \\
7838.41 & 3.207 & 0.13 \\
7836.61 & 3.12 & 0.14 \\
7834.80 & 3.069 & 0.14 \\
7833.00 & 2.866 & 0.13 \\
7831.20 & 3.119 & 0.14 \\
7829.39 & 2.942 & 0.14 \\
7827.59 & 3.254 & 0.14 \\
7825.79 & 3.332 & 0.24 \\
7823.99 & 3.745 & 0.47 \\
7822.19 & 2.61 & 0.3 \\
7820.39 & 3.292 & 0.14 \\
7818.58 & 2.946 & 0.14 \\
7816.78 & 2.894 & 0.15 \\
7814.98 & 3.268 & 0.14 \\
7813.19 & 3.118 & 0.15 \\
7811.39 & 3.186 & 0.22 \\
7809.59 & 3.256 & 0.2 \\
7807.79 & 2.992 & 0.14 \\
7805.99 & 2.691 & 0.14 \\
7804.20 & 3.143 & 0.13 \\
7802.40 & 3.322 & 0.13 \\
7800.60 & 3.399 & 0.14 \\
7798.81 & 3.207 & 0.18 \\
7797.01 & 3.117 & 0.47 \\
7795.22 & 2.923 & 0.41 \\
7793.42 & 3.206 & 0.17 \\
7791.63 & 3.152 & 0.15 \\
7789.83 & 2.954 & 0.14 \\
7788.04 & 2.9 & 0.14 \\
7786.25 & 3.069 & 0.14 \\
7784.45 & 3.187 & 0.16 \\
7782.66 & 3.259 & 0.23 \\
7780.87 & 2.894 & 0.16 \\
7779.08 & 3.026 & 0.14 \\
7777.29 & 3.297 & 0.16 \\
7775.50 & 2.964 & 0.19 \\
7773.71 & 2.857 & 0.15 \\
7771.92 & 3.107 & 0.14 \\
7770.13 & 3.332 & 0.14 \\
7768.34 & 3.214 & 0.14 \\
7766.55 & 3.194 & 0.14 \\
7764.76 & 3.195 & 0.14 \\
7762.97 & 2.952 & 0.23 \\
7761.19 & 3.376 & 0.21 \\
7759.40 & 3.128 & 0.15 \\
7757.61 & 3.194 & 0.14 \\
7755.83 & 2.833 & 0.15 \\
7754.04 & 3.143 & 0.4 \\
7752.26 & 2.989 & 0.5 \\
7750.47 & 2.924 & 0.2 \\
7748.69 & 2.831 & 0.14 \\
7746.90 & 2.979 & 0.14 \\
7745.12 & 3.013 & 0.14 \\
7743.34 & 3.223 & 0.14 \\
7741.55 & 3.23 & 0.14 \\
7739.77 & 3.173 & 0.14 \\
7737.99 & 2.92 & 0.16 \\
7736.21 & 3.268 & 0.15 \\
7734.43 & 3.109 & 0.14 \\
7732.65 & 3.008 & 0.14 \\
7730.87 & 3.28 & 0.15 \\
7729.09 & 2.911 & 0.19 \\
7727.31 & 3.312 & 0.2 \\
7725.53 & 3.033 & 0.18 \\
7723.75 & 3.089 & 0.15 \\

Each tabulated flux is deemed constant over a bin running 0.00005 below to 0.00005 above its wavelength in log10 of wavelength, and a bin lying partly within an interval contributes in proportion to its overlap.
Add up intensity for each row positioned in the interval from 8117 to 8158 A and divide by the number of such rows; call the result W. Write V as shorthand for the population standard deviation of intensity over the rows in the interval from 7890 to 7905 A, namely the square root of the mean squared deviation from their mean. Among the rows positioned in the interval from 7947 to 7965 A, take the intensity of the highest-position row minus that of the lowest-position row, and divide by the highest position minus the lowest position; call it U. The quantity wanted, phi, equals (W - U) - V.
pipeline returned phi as 2.69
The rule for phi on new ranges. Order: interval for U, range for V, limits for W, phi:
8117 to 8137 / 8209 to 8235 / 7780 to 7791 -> 2.92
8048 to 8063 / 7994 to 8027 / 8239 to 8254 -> 2.71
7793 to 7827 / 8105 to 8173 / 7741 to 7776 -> 2.96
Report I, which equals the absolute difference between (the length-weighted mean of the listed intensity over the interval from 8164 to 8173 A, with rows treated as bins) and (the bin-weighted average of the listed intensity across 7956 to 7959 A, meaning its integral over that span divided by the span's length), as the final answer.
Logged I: 0.12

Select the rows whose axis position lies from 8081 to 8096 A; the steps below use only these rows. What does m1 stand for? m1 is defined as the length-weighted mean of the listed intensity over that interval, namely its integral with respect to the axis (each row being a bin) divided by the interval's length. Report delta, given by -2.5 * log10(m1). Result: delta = -1.14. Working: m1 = 2.85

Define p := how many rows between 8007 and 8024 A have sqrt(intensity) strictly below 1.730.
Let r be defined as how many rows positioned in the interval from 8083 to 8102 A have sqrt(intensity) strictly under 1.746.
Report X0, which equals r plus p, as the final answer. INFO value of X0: 14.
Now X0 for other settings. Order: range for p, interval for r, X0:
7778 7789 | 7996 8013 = 9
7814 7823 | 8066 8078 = 8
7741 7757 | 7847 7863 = 10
